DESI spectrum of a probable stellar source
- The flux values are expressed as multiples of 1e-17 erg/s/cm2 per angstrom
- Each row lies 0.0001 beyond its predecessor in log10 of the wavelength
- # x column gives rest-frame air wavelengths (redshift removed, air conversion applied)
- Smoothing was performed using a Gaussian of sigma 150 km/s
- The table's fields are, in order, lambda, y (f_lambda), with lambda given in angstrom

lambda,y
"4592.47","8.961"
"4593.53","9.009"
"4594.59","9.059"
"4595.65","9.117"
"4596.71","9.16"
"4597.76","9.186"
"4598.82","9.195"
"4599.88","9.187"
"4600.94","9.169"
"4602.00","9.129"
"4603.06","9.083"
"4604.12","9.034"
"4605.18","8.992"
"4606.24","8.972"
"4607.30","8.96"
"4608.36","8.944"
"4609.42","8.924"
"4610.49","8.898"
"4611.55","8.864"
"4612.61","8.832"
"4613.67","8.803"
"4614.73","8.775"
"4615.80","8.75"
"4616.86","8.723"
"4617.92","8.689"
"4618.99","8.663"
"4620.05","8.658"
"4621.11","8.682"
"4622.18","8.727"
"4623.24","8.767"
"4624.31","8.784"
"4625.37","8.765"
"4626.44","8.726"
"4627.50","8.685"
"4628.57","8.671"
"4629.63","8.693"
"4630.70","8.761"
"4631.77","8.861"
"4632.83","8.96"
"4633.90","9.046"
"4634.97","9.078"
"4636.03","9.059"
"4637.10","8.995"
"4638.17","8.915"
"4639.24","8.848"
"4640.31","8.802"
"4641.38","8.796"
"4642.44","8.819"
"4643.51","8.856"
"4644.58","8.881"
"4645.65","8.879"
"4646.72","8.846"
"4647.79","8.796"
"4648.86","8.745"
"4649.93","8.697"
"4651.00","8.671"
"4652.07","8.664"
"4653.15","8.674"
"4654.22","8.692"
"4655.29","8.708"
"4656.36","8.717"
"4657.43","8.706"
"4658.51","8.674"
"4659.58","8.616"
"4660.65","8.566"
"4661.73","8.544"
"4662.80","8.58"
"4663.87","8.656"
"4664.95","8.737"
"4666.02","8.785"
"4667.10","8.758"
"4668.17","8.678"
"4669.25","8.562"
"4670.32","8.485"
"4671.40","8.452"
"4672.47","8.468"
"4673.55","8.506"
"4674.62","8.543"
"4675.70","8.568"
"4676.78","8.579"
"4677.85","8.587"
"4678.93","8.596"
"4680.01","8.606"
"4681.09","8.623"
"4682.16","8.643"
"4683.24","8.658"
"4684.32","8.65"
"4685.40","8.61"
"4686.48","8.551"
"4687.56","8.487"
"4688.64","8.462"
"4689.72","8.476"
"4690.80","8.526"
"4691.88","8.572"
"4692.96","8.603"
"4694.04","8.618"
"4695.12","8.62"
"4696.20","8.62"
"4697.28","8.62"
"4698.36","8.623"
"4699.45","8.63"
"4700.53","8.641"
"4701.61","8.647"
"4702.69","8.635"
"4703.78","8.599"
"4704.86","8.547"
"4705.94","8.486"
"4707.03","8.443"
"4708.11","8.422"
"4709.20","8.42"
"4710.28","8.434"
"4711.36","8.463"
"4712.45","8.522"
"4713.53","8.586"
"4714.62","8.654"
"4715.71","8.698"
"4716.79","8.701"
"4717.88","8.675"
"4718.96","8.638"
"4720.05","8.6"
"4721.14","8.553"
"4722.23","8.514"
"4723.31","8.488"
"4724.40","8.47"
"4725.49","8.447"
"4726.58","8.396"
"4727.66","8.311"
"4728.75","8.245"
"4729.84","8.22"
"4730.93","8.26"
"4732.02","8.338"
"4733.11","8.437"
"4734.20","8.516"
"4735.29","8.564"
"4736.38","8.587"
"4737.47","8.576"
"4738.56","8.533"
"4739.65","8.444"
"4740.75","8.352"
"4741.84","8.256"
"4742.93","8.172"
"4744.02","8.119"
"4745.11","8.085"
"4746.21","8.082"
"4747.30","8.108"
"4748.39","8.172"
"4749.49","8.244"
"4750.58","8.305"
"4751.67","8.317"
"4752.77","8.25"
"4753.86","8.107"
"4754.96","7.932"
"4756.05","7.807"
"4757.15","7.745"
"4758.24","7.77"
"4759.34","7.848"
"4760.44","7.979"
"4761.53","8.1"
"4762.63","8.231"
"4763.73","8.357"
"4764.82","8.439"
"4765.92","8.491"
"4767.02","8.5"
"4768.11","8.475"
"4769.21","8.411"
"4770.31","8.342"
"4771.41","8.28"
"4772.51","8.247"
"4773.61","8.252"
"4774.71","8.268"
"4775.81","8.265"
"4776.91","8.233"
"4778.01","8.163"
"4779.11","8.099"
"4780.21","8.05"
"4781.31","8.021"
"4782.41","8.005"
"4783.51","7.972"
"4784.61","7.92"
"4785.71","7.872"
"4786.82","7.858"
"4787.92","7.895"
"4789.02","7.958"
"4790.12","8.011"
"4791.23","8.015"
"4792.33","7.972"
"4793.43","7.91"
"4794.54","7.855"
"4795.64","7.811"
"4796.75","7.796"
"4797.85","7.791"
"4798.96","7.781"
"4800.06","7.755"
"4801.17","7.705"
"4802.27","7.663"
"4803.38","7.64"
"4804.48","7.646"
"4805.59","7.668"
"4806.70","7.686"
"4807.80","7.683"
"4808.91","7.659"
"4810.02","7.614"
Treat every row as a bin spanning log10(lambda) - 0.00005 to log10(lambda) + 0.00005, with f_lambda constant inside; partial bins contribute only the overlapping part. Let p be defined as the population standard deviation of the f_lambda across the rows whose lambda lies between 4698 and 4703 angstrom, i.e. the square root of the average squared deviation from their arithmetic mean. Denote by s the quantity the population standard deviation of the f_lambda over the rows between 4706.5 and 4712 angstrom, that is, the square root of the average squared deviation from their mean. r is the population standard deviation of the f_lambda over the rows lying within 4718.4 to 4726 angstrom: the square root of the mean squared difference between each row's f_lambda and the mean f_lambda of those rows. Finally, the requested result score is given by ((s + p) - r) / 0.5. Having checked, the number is -0.08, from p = 0.008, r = 0.065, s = 0.02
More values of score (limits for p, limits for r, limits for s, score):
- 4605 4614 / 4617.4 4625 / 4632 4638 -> 0.12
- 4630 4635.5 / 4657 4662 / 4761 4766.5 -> 0.40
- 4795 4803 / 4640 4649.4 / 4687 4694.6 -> 0.13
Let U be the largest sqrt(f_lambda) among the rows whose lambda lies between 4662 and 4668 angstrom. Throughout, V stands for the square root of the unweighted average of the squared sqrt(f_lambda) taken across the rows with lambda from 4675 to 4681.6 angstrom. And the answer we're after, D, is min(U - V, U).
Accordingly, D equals 0.03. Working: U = 2.96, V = 2.93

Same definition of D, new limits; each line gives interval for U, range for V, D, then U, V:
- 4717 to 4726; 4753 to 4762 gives 0.13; 2.95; 2.81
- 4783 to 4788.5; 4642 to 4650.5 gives -0.15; 2.82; 2.97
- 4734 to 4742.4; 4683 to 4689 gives 0.00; 2.93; 2.93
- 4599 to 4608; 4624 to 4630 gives 0.08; 3.03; 2.95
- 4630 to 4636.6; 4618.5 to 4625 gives 0.06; 3.01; 2.95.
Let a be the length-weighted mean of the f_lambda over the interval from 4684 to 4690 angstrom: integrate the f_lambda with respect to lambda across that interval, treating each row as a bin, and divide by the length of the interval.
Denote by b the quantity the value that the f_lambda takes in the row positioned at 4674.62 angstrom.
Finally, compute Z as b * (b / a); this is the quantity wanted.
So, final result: 8.6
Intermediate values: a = 8.5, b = 8.543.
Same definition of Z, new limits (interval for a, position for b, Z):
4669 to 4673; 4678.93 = 8.7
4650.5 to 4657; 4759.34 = 7.1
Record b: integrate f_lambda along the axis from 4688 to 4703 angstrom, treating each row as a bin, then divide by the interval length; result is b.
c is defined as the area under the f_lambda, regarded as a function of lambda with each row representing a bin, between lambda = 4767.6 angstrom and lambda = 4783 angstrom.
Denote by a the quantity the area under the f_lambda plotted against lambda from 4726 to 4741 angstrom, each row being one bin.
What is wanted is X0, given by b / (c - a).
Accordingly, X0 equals 23.3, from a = 126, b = 8.59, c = 127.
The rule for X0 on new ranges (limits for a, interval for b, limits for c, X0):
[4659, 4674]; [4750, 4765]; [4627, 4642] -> 2.0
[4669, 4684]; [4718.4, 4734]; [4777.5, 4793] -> -1.8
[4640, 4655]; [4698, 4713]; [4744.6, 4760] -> -1.1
